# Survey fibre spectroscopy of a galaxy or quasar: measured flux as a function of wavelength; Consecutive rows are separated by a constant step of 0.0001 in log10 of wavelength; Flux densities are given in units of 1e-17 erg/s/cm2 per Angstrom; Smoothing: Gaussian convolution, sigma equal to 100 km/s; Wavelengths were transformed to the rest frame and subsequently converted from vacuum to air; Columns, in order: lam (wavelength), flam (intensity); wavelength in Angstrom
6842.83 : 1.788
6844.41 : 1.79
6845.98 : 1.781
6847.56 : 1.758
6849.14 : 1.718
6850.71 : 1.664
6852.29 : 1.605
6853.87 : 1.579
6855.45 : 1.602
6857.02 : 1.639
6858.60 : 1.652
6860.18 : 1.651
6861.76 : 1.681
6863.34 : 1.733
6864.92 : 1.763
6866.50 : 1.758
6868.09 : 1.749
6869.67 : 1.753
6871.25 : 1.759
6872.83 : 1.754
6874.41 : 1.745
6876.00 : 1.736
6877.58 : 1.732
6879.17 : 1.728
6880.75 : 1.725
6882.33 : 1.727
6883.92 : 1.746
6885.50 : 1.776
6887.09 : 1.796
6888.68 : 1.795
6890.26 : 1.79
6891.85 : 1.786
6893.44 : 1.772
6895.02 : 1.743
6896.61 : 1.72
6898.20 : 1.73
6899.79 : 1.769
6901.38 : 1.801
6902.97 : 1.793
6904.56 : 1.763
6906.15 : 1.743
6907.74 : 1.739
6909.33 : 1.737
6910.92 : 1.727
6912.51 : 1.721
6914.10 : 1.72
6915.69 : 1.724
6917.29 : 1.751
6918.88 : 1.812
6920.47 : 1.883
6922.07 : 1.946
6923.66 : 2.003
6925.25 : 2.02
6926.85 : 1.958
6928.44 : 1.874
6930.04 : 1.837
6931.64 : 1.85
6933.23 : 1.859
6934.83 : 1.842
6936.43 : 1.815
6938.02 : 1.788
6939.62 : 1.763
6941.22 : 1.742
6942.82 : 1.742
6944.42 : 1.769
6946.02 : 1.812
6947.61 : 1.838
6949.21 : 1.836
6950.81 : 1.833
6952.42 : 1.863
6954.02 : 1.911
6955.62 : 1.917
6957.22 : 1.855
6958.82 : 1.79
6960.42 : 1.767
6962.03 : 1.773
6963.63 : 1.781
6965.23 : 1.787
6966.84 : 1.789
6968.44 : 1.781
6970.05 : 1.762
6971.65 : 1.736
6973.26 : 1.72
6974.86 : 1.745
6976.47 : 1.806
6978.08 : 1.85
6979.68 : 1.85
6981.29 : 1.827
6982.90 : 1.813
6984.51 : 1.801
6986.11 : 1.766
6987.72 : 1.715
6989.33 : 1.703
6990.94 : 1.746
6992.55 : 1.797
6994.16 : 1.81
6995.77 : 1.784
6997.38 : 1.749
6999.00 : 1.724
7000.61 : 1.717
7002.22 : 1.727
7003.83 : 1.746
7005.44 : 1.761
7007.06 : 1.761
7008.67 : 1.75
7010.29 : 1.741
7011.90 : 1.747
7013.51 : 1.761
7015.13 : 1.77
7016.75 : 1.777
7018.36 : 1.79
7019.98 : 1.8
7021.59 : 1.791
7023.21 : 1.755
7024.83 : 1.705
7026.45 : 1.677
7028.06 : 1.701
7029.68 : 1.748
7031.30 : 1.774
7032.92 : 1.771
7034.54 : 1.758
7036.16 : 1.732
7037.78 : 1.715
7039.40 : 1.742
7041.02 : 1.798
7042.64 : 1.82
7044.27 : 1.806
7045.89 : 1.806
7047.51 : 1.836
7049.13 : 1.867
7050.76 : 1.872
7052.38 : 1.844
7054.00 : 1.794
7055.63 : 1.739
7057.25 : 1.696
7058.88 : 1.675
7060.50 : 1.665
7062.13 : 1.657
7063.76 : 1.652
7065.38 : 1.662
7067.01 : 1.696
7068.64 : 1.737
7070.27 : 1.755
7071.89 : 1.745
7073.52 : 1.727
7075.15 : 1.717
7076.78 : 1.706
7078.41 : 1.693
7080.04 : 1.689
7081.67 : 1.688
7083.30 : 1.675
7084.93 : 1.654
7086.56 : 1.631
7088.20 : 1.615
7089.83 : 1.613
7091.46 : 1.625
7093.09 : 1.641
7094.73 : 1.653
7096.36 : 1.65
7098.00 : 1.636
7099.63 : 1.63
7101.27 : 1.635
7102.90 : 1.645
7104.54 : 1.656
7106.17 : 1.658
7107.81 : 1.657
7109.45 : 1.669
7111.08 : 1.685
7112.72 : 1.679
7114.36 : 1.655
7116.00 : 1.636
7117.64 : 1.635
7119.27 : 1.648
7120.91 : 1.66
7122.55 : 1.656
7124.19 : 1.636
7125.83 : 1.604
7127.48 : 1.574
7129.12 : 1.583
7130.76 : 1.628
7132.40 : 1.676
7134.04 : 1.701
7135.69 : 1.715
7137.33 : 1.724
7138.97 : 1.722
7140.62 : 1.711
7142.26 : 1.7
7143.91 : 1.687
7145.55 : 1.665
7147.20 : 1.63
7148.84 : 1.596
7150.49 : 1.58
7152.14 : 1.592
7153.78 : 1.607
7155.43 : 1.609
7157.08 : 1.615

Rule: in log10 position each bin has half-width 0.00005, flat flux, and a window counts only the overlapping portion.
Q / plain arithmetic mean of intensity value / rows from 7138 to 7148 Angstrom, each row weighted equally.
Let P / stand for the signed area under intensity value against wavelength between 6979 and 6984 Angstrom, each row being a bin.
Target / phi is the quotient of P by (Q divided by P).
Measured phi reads 49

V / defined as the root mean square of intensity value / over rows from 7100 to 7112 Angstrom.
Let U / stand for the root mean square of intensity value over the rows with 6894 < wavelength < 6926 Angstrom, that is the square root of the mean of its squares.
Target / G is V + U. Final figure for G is 3.45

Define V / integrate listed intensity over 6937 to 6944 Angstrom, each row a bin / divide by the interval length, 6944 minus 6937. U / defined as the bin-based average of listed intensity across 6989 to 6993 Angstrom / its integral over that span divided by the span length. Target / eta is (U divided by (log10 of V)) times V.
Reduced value 12.5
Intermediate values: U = 1.75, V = 1.76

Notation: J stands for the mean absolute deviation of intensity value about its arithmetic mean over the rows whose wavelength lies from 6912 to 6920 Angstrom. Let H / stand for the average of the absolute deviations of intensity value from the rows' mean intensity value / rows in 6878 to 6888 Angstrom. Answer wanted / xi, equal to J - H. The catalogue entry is 0.004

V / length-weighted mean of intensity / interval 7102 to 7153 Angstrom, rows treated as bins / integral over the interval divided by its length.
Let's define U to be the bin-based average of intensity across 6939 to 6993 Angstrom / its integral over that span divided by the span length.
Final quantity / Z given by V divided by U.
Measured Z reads 0.92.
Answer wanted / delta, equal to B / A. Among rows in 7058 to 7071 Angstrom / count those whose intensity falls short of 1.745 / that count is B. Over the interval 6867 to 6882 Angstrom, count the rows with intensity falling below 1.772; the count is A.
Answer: 0.78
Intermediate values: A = 9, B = 7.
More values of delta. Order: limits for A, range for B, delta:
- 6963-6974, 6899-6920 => 2.33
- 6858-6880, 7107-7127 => 0.86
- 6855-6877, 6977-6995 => 0.14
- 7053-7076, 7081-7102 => 1.00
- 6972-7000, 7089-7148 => 4.50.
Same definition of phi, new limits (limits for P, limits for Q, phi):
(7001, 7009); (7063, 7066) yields 118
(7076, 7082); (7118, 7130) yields 64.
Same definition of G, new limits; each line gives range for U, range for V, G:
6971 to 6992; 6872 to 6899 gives 3.53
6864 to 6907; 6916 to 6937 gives 3.64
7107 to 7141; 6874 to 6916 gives 3.41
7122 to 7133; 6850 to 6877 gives 3.32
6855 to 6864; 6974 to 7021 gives 3.43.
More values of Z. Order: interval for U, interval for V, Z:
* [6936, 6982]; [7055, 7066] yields 0.93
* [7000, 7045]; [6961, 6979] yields 1.01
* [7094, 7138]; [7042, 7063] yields 1.07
